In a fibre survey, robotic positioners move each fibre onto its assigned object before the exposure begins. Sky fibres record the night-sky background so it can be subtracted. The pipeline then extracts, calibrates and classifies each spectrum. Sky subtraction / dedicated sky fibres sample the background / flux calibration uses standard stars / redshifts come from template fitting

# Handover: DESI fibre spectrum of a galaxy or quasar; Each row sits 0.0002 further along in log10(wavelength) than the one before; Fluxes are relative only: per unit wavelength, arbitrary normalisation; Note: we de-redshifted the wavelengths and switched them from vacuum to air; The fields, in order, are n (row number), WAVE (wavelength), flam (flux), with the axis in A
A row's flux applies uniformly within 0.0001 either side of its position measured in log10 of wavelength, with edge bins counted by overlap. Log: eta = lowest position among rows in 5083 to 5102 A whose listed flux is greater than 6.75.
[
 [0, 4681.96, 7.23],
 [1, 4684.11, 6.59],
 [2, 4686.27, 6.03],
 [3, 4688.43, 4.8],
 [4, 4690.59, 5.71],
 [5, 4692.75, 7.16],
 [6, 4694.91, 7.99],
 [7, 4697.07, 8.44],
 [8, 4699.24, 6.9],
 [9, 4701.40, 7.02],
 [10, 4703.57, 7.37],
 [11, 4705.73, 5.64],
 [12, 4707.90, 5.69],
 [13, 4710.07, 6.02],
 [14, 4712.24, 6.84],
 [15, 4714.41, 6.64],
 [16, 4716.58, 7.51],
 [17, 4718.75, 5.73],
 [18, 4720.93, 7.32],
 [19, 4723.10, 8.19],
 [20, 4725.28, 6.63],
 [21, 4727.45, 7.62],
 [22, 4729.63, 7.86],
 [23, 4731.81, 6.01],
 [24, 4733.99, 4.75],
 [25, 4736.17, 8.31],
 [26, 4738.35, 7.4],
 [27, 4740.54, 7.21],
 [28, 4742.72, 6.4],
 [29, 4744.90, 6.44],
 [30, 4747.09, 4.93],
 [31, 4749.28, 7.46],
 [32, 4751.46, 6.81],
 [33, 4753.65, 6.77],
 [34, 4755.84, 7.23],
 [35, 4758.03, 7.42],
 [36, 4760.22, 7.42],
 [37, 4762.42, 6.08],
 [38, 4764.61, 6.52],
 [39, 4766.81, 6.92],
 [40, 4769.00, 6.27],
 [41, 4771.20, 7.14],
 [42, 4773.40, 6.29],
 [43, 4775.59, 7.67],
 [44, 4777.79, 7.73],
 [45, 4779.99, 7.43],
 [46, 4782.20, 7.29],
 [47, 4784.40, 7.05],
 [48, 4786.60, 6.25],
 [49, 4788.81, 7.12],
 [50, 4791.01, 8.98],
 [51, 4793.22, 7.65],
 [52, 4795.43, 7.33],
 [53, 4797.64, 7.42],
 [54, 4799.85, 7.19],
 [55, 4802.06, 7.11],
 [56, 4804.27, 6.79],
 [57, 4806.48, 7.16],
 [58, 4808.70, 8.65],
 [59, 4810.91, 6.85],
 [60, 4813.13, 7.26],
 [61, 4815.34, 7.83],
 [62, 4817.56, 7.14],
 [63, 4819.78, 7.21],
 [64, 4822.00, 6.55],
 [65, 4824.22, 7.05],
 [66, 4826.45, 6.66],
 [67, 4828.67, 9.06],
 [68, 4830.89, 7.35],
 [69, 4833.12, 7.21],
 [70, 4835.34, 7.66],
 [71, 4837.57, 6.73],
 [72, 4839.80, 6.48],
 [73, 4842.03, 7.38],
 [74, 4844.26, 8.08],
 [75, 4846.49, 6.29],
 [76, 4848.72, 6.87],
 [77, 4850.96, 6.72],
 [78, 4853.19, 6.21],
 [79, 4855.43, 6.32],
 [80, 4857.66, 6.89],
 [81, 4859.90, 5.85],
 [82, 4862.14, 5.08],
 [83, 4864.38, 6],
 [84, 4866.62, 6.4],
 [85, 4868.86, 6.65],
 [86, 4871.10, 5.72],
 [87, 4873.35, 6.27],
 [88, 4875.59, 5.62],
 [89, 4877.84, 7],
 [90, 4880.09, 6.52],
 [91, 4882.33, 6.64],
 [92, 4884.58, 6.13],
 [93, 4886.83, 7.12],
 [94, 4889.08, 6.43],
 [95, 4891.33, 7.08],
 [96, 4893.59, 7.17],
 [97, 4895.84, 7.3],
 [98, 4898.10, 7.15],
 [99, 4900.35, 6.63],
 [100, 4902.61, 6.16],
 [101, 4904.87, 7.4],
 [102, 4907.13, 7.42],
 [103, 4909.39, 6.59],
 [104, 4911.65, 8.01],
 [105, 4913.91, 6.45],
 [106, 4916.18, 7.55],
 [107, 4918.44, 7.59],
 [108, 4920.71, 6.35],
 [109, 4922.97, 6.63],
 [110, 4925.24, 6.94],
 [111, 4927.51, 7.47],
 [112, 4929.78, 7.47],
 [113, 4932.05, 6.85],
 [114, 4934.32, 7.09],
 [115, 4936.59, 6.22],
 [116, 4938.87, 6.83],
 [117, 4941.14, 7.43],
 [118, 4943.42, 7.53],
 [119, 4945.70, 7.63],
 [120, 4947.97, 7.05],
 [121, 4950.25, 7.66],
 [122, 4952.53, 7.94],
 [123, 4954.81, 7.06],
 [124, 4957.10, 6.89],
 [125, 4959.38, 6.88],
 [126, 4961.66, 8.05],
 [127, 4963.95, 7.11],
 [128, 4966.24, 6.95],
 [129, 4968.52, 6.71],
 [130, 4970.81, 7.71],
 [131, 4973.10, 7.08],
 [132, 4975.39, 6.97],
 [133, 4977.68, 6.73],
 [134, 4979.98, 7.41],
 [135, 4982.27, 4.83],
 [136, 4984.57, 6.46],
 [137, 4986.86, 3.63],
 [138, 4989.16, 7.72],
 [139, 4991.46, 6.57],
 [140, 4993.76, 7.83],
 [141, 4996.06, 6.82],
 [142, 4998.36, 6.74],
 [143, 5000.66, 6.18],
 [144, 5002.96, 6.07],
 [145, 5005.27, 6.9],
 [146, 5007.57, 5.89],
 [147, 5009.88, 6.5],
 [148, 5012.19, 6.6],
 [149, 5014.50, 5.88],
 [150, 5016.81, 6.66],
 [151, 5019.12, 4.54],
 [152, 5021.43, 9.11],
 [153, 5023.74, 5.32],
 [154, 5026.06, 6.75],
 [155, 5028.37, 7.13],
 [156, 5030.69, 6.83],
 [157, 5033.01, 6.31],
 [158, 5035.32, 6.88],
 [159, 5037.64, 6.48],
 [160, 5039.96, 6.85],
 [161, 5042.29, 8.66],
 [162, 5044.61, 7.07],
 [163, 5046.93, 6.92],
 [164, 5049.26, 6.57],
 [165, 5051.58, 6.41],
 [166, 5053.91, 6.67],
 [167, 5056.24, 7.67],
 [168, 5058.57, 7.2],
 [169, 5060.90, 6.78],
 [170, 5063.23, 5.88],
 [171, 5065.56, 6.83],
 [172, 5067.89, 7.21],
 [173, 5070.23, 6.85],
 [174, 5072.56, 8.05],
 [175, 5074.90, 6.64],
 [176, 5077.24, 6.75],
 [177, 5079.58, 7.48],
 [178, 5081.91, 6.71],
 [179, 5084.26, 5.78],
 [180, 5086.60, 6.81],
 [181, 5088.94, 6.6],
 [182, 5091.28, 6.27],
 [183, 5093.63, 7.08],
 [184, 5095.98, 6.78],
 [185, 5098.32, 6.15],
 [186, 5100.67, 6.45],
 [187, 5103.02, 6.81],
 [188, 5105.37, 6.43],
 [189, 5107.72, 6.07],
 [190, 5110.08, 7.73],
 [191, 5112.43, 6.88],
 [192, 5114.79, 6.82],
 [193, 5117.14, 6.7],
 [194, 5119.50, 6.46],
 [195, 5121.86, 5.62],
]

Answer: 5086.60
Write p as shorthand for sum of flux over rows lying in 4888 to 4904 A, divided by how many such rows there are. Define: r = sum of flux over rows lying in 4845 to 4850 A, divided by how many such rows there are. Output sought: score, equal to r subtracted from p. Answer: 0.3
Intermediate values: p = 6.85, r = 6.6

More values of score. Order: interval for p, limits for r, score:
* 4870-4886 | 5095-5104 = -0.3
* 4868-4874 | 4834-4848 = -0.9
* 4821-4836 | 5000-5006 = 1.0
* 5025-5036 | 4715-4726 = -0.3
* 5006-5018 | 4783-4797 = -1.1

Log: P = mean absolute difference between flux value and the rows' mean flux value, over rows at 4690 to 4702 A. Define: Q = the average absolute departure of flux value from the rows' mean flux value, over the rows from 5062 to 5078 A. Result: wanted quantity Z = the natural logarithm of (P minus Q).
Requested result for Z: -1.39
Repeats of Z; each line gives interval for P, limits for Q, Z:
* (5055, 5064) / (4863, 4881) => -1.70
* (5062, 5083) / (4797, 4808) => -1.26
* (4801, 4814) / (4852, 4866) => -3.38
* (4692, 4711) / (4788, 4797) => -1.88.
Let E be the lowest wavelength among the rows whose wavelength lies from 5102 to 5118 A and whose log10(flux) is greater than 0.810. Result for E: 5103.02 A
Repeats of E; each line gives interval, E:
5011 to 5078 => 5012.19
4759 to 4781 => 4760.22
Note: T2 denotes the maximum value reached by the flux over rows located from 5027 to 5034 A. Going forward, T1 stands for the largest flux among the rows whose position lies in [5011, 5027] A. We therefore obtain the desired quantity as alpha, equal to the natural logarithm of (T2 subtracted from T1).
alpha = 0.7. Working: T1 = 9.11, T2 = 7.13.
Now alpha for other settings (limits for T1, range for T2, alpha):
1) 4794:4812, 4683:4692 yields 0.7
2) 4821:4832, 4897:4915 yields 0.0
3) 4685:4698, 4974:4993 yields -0.3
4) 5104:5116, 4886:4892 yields -0.5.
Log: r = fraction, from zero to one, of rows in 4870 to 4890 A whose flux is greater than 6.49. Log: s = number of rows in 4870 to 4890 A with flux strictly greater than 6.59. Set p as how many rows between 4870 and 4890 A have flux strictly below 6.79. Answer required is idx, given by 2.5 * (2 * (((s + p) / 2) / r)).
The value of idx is 56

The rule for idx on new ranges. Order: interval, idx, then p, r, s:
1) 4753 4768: 23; 3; 0.86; 5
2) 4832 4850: 30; 3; 0.75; 6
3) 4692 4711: 34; 3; 0.67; 6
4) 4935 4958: 28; 1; 0.90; 9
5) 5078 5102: 54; 7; 0.60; 6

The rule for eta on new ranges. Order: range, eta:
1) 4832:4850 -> 4833.12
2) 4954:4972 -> 4954.81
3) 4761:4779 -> 4766.81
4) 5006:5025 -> 5021.43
